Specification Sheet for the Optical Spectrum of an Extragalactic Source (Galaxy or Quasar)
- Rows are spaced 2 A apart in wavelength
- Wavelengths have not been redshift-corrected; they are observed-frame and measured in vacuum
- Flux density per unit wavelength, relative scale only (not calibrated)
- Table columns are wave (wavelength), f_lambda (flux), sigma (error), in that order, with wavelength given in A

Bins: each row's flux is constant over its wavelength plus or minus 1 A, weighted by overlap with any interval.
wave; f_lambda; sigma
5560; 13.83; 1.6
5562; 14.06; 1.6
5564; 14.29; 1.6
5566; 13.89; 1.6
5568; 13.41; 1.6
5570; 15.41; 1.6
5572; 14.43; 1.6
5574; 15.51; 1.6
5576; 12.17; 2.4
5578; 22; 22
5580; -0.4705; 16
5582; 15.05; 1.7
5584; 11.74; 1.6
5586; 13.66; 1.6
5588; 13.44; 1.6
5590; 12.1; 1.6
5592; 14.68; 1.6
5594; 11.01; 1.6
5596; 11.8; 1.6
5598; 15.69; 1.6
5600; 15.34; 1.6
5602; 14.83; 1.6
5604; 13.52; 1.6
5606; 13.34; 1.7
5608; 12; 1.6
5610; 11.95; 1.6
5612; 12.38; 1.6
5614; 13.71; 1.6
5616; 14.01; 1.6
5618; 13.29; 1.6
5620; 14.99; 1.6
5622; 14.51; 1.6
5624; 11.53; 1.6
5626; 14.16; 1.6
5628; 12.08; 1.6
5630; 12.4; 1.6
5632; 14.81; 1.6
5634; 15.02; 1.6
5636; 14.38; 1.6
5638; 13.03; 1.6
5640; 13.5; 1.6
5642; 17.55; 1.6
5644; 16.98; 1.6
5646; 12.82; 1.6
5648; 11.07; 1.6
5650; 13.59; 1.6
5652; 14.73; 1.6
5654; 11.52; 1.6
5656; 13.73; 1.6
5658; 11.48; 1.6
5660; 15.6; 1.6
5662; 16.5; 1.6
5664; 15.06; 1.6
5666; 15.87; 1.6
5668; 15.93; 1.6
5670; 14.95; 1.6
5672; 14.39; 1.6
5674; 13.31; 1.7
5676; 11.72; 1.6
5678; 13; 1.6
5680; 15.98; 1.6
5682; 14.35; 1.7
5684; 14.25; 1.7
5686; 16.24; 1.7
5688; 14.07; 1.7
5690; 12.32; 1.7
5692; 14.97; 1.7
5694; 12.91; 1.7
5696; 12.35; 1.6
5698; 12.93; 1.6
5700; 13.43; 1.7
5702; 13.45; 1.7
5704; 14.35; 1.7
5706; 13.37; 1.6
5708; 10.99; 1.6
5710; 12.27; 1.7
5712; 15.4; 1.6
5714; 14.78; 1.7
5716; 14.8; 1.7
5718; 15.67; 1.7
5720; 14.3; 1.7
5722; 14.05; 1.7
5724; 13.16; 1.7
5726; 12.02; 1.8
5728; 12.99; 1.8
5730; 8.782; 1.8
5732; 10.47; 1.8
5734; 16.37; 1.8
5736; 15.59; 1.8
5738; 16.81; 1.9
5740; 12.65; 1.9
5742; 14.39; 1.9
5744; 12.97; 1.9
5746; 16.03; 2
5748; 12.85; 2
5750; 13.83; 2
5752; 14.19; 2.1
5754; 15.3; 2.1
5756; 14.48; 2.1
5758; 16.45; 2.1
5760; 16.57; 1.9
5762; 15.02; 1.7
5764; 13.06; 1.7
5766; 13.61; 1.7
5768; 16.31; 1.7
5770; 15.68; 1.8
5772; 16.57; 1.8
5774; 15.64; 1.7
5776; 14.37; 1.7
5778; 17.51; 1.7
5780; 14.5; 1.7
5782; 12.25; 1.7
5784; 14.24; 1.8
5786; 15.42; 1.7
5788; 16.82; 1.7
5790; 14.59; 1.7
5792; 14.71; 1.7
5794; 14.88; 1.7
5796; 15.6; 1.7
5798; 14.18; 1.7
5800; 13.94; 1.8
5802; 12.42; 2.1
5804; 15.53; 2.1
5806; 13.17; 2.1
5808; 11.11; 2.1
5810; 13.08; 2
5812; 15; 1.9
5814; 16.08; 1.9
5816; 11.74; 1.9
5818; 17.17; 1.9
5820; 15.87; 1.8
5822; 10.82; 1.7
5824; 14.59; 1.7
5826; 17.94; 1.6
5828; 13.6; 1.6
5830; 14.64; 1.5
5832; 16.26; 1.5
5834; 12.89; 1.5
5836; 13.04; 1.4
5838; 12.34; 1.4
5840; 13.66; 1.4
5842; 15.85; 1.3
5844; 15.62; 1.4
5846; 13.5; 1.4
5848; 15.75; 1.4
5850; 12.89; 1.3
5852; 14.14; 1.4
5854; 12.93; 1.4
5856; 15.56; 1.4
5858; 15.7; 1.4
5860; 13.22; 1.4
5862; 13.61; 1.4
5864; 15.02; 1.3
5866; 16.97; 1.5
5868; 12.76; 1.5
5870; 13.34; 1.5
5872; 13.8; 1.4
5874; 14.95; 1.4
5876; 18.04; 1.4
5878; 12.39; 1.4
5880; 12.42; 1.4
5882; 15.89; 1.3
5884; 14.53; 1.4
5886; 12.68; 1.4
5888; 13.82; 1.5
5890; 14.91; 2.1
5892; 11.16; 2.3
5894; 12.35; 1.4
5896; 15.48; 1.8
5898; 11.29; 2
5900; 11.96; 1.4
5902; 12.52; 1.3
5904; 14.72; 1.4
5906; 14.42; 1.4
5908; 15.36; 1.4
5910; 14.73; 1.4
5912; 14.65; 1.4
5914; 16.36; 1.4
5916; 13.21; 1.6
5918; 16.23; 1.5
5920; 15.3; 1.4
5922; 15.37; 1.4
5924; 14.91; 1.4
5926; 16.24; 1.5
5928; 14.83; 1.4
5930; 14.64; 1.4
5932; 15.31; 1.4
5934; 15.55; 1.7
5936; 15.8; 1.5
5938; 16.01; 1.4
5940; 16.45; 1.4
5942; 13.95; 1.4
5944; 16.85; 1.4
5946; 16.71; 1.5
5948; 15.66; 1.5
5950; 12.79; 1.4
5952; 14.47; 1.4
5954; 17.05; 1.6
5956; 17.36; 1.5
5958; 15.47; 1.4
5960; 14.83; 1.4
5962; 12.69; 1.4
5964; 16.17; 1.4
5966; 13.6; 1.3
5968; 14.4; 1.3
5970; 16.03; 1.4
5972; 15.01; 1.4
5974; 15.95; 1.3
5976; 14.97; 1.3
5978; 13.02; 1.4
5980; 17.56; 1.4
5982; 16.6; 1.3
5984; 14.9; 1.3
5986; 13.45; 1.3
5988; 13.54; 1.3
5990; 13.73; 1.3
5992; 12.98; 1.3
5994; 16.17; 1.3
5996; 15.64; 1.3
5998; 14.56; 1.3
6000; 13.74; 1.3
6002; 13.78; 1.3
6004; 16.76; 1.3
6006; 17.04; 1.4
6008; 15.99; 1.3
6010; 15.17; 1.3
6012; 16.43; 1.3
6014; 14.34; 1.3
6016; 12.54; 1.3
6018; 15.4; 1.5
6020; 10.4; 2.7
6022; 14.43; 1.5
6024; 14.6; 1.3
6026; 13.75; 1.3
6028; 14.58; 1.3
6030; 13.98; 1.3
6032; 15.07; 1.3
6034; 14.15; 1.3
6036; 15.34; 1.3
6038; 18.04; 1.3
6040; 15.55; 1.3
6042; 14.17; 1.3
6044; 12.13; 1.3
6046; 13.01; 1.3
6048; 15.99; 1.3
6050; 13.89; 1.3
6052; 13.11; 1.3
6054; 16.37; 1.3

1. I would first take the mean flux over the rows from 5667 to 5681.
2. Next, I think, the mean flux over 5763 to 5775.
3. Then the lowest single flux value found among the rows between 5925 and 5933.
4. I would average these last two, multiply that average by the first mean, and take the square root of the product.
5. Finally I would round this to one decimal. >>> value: 14.5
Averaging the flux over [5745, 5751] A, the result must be 14.2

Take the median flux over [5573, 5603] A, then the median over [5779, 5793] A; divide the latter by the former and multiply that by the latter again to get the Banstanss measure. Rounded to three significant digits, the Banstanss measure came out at 15.6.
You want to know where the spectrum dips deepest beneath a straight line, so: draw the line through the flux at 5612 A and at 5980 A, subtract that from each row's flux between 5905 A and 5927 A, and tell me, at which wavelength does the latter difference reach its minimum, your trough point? 5916 A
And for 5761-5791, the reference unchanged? 5782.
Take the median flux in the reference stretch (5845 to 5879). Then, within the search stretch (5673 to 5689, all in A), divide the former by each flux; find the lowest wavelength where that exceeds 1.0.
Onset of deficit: 5674 A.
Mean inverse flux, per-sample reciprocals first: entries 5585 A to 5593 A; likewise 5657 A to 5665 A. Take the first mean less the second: 0.005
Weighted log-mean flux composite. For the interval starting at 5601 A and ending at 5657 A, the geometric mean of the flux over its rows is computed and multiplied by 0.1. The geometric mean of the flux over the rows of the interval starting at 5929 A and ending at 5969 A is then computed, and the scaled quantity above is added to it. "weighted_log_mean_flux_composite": 16.58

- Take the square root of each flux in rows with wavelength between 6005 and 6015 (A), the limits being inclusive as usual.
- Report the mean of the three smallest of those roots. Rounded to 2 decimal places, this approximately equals 3.89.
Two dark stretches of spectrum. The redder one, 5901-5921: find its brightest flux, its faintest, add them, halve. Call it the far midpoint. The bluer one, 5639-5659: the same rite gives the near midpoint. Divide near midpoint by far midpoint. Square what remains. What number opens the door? 0.98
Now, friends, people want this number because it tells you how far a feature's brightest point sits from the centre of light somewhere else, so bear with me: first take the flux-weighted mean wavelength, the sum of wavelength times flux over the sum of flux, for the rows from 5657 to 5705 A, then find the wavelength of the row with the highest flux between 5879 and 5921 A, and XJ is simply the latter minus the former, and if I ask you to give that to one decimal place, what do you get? 233.5 A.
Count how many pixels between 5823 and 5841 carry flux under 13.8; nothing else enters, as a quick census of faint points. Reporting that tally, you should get 5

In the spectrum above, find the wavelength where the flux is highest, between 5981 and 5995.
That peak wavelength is 5982 A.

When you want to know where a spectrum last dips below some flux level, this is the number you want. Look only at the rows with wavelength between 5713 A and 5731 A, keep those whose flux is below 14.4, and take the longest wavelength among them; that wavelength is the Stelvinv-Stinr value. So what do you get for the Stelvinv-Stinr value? 5730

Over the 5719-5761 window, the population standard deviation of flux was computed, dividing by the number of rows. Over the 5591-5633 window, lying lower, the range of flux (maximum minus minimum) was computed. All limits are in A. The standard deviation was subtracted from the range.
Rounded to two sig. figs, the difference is 2.7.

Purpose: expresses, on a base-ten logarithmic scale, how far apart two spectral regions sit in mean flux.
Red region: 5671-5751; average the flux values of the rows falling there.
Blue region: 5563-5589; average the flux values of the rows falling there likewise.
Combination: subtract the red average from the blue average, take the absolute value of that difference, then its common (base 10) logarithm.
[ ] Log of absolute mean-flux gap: -0.5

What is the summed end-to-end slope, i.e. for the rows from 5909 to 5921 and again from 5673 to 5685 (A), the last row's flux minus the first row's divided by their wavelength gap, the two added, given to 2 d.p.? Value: 0.15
